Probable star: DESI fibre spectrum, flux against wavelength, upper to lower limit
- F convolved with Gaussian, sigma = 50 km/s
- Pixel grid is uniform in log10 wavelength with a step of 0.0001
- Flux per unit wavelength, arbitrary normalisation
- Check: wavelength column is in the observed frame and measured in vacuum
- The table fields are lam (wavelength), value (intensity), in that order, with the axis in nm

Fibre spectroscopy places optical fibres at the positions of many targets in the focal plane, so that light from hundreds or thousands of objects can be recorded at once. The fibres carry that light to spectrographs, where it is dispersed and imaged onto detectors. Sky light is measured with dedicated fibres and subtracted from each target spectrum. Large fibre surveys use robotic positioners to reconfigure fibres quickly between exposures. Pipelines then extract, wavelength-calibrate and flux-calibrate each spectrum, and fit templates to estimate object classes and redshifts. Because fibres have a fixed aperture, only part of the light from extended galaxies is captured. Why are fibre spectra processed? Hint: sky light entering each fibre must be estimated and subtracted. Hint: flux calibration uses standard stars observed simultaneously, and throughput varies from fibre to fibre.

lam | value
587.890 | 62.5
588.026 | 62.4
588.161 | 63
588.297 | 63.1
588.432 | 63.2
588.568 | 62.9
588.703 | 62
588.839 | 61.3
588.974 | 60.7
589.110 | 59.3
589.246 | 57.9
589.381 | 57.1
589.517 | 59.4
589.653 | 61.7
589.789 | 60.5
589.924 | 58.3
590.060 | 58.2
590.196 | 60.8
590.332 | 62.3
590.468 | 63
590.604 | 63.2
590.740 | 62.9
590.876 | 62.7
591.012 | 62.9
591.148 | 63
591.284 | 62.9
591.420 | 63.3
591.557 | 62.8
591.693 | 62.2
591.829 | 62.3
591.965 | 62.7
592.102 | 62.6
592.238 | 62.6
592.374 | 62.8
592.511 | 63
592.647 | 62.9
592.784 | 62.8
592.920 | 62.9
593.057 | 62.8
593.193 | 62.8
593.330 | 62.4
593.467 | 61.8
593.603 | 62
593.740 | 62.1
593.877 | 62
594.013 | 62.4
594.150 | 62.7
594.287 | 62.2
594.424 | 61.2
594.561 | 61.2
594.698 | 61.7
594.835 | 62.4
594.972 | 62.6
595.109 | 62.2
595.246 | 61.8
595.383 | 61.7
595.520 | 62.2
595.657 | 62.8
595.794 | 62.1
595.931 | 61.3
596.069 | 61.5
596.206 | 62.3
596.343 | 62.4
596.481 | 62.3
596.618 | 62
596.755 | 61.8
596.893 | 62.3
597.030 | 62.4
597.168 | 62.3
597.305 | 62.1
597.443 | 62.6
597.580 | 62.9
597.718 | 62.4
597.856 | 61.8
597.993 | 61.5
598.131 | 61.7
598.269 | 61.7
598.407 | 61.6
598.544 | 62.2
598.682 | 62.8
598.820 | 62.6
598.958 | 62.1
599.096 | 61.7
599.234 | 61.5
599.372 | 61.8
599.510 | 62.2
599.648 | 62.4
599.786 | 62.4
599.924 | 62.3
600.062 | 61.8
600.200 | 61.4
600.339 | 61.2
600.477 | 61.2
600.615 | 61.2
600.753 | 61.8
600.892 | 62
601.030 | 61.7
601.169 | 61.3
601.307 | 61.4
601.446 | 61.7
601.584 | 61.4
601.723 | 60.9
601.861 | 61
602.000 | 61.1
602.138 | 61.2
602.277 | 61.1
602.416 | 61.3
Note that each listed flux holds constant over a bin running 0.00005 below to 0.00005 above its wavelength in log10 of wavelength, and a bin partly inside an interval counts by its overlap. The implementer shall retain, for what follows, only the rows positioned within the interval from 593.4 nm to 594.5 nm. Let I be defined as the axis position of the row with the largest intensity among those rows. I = 594.150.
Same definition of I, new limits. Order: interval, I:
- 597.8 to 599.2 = 598.682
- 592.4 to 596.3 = 592.511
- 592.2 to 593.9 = 592.511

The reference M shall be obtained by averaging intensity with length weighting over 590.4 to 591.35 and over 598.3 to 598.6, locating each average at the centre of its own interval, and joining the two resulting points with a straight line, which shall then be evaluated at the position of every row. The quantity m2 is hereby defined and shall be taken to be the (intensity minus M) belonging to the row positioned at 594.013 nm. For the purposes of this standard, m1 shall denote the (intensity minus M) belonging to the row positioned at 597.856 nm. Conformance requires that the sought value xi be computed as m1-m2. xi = -0.10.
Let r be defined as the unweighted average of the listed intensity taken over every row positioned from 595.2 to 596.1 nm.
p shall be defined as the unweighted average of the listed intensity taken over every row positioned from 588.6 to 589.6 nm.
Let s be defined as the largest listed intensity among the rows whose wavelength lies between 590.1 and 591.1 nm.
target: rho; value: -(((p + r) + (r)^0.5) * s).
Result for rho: -8182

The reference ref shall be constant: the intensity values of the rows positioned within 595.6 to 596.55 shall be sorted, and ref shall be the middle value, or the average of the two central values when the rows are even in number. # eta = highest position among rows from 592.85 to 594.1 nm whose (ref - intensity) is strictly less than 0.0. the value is 594.013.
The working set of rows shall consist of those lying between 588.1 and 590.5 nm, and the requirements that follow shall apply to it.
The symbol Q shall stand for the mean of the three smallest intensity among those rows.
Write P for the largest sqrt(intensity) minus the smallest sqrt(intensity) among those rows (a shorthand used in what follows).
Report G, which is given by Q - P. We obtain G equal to 57.3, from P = 0.393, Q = 57.7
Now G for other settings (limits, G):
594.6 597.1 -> 61.4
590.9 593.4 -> 62.2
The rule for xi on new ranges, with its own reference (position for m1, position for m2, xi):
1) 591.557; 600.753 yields -0.19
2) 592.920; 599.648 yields -0.37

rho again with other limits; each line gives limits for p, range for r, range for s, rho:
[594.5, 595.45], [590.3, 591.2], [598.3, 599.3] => -8335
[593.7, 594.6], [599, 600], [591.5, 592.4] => -8283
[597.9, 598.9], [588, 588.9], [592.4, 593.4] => -8346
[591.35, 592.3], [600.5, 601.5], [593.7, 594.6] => -8281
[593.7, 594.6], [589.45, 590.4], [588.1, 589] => -8210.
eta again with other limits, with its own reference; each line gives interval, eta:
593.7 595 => 594.972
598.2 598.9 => 598.820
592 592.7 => 592.647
